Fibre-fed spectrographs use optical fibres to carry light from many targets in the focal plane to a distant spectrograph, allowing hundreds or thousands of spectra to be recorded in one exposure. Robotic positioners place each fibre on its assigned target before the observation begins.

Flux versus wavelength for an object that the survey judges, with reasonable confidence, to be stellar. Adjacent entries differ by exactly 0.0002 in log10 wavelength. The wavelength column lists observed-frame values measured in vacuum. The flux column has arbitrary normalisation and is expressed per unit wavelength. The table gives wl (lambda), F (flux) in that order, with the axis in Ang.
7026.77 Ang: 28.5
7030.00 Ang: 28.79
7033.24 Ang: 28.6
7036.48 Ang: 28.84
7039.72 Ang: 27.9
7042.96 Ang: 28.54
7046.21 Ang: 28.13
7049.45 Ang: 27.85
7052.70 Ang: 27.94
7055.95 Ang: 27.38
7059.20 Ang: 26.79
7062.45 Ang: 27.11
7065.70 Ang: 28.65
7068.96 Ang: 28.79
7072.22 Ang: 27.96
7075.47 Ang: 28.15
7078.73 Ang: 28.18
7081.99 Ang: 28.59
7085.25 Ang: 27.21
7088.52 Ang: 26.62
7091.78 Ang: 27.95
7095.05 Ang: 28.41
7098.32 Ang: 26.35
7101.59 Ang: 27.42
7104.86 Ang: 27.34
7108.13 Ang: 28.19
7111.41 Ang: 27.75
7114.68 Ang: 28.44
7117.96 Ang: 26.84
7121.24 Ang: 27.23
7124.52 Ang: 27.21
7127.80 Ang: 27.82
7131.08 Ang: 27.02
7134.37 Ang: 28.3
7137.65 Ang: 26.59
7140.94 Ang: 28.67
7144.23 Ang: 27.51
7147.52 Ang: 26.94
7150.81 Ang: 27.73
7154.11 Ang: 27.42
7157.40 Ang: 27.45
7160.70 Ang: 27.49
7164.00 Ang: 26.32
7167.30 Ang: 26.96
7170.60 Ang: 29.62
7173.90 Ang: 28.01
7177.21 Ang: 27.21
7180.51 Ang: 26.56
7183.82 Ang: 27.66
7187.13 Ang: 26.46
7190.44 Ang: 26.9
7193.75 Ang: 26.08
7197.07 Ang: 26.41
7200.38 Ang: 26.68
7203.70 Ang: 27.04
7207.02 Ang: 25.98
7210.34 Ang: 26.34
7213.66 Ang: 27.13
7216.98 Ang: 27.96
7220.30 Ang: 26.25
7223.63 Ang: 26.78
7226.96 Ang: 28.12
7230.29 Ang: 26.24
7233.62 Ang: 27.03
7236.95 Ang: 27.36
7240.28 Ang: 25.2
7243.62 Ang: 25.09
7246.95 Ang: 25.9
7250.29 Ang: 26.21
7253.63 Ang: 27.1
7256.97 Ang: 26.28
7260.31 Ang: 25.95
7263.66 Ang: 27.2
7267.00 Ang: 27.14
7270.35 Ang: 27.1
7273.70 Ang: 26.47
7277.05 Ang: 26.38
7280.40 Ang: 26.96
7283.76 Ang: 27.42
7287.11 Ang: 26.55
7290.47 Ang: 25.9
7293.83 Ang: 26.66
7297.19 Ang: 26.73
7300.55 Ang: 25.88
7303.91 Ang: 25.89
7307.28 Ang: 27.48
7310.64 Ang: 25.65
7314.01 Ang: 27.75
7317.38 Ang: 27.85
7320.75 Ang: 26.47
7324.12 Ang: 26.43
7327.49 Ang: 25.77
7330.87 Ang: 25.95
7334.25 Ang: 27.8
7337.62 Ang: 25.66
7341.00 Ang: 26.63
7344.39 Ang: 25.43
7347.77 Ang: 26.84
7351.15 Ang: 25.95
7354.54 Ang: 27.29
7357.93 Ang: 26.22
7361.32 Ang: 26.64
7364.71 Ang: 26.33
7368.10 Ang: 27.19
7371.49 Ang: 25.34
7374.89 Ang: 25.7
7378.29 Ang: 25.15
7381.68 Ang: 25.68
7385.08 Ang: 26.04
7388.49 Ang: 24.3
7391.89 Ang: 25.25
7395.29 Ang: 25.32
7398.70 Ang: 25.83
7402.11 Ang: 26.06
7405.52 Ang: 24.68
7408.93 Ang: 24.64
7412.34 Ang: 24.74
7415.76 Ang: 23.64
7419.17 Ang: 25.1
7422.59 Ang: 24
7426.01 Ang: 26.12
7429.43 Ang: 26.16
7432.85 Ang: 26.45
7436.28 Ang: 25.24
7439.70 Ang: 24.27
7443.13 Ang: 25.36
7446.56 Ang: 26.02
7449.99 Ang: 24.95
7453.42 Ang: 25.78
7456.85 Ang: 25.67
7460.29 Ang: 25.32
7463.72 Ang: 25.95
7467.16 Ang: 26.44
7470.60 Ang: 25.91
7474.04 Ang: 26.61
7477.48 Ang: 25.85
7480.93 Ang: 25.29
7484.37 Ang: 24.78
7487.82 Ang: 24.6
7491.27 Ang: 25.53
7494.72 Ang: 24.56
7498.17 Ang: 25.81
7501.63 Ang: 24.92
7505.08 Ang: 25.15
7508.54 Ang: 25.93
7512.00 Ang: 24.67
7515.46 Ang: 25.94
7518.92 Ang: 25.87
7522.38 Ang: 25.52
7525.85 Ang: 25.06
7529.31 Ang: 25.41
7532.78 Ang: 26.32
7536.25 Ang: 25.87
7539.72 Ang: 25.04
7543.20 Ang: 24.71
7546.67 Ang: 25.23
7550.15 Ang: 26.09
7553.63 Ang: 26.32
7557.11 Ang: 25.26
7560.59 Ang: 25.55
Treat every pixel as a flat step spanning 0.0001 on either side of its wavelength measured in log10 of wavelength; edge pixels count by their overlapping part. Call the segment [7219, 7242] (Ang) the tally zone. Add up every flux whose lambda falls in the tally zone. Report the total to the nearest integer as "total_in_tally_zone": 187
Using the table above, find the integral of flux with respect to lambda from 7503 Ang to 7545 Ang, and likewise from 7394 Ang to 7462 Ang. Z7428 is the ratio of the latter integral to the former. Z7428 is 1.6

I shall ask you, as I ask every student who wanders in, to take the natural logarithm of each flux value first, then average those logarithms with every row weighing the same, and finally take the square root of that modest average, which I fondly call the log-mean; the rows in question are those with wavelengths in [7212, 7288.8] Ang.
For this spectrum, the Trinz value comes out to 1.81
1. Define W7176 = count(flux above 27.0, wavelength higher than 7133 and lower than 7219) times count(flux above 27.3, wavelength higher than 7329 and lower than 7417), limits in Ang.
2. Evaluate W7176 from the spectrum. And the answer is 14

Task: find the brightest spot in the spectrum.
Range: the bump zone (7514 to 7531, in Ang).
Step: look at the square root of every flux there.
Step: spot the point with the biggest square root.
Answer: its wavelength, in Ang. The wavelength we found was 7515.46 Ang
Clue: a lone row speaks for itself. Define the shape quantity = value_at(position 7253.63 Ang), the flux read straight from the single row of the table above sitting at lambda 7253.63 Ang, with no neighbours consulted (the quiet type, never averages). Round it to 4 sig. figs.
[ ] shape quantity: 27.10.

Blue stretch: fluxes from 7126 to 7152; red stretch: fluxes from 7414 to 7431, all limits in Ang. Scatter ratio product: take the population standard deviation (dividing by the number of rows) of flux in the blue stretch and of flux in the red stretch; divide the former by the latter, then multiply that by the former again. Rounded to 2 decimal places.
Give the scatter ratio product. 0.42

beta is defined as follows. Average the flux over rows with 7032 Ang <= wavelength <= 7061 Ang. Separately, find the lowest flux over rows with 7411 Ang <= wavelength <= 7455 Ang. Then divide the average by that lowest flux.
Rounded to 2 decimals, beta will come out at 1.18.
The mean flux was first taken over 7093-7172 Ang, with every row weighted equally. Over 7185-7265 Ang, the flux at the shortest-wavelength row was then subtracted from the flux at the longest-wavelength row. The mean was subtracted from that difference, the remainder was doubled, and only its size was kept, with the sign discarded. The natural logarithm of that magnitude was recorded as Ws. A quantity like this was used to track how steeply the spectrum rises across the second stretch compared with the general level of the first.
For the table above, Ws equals 3.98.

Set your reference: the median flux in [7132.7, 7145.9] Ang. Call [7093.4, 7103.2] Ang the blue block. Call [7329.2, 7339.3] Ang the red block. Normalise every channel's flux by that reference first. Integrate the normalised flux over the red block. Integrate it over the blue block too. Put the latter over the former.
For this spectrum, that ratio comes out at 1.00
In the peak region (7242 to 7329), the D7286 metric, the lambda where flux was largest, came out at 7317.38 Ang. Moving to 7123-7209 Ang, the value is 7170.60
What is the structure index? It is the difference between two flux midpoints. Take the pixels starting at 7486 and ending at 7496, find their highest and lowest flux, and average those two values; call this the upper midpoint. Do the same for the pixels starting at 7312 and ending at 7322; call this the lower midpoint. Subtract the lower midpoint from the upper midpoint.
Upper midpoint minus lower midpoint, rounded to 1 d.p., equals -2.1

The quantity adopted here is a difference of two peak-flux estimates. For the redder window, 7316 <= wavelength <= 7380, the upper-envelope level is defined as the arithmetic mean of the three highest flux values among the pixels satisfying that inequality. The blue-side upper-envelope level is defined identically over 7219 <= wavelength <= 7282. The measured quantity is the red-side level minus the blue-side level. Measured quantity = 0.1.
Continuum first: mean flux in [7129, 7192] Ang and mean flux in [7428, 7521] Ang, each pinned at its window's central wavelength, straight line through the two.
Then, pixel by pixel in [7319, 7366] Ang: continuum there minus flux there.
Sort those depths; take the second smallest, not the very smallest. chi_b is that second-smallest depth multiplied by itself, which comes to 1.1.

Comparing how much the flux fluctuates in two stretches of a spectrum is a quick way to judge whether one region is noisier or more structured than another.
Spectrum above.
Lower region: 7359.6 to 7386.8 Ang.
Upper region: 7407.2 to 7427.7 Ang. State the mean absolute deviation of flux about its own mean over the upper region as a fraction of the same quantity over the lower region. 1.1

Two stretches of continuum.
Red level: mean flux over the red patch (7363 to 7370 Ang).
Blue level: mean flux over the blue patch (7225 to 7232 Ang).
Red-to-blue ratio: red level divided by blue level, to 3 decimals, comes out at 0.985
